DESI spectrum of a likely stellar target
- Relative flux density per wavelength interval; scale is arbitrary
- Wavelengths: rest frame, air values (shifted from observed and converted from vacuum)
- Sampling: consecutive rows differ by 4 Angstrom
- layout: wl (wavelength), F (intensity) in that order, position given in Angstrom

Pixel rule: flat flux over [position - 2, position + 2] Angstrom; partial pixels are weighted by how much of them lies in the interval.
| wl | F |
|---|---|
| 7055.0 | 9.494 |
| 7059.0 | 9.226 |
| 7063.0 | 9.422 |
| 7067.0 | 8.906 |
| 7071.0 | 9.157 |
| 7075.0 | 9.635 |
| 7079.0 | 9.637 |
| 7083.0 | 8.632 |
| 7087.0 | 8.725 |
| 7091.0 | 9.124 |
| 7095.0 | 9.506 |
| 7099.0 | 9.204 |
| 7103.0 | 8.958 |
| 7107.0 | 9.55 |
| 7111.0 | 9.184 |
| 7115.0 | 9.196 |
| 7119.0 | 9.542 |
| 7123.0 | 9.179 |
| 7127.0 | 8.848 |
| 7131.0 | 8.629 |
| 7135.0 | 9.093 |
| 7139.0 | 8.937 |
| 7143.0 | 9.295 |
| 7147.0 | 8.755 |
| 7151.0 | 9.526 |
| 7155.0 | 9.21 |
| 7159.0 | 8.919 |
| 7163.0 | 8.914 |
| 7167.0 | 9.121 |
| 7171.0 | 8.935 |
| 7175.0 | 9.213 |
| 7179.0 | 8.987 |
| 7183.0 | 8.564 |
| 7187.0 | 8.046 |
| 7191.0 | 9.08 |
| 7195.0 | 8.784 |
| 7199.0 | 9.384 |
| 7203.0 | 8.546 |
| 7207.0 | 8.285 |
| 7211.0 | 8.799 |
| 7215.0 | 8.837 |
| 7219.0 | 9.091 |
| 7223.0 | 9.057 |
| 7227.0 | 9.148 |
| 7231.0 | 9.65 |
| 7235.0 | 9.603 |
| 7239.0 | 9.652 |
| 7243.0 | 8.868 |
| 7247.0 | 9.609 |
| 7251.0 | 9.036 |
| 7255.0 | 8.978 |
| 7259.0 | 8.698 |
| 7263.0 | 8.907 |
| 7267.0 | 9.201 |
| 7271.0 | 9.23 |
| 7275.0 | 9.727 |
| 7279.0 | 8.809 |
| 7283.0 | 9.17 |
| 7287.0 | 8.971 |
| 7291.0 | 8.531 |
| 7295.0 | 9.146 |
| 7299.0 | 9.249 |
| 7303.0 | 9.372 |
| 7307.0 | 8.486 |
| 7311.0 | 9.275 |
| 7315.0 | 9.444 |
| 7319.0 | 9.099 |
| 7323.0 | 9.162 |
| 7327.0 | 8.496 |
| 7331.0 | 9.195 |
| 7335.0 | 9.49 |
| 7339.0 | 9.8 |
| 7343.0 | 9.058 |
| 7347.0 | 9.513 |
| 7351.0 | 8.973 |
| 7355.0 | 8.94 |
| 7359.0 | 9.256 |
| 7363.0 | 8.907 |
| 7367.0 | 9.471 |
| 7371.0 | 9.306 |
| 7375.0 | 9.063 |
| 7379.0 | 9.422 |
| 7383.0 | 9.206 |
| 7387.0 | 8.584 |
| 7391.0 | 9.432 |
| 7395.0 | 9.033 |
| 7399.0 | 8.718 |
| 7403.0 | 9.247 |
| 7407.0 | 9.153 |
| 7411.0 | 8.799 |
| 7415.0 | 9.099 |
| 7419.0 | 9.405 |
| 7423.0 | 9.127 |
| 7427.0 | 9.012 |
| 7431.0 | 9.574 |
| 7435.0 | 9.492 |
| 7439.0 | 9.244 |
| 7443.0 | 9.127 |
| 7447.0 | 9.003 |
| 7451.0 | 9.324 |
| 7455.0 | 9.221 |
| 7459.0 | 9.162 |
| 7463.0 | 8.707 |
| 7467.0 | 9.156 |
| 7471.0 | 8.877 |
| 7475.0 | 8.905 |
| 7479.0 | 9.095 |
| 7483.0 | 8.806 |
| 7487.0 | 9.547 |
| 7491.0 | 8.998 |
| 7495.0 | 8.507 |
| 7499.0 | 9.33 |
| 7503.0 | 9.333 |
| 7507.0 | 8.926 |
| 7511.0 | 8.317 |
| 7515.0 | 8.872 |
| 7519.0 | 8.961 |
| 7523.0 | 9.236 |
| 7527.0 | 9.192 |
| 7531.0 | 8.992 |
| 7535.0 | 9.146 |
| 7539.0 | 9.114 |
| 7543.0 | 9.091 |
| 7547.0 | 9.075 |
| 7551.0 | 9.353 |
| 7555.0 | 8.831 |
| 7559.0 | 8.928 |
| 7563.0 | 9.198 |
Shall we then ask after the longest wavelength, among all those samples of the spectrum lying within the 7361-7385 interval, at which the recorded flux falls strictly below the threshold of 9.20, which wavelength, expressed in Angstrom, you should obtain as 7375.0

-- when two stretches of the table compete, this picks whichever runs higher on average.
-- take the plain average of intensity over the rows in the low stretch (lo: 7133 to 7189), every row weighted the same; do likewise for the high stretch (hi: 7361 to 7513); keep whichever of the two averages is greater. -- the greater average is 9.10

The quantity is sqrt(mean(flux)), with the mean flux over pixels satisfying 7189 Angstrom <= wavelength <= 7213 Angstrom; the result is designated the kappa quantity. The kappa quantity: 2.97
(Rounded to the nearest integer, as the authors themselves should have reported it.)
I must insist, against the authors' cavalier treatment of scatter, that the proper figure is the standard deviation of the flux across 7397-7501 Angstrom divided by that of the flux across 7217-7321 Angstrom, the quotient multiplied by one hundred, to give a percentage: 80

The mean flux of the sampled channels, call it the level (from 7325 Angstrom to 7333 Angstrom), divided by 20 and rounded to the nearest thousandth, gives 0.442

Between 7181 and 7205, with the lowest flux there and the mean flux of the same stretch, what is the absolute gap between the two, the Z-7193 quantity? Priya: 0.69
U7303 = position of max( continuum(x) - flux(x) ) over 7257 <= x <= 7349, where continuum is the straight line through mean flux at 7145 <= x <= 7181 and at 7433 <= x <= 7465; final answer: 7307.0 Angstrom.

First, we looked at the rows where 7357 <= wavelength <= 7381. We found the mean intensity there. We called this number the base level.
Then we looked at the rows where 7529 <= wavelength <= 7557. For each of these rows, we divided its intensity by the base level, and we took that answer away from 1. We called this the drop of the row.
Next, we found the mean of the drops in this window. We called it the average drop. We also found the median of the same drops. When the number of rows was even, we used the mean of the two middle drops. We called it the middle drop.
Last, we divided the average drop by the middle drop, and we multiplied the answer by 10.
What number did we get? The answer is 10.3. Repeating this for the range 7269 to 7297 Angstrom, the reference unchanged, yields 16.8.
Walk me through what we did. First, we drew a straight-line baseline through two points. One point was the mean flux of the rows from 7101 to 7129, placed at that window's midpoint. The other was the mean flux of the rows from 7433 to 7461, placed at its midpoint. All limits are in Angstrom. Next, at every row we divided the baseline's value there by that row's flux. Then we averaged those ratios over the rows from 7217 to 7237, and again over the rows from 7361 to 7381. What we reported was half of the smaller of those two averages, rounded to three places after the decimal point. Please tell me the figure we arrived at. 0.495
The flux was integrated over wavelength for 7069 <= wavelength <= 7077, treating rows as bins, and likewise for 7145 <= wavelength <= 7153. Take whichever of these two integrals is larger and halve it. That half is 37.6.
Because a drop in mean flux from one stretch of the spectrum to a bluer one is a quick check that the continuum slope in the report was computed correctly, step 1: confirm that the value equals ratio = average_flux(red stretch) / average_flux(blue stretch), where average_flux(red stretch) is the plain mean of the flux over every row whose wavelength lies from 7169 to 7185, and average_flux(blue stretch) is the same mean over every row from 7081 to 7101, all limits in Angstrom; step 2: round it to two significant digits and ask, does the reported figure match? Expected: 0.99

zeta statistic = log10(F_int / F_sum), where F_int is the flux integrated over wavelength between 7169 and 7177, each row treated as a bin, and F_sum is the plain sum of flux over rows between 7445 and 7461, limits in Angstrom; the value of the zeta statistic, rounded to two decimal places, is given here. 0.30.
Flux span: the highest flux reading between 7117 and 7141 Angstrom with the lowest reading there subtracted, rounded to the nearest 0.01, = 0.91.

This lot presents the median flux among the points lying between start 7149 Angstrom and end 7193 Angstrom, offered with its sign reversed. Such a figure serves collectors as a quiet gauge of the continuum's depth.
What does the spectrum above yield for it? -8.99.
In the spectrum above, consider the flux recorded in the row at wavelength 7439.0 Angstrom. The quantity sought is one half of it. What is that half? 4.62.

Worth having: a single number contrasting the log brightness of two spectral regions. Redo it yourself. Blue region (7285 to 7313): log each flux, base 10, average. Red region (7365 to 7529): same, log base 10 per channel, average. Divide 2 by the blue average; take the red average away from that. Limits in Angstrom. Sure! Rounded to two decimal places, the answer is 1.14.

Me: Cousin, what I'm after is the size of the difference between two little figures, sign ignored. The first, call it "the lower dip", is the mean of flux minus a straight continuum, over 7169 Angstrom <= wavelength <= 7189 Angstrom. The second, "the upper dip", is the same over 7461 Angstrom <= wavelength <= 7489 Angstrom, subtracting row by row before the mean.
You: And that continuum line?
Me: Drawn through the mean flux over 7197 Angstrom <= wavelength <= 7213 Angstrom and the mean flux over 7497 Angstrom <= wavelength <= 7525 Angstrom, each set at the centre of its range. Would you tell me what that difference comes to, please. 0.03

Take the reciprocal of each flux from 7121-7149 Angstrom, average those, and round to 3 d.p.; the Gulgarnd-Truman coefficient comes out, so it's 0.112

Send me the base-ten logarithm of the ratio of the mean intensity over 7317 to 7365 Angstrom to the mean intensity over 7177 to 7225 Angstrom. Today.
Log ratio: 0.018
